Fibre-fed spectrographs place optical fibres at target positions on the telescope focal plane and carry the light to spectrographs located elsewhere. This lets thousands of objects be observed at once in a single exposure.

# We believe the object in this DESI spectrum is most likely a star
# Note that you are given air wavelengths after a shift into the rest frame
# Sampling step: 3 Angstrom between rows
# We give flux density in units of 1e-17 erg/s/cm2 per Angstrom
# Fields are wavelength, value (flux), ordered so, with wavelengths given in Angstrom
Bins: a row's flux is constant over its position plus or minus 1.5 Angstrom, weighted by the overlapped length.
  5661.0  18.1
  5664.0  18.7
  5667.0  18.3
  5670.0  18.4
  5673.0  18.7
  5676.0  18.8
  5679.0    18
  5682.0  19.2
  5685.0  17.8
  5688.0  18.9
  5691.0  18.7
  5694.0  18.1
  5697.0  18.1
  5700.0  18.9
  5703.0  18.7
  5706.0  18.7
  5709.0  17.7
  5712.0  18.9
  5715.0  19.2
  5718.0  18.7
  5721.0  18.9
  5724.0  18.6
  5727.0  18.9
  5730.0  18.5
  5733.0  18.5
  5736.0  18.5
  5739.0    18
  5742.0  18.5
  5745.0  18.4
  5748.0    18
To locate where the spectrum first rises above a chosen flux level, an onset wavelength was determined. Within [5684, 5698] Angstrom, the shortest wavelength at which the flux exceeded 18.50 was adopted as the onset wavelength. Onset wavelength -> 5688.0 Angstrom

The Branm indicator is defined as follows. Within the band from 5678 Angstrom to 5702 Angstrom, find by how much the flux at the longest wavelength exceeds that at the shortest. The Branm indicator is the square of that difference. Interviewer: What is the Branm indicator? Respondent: 0.81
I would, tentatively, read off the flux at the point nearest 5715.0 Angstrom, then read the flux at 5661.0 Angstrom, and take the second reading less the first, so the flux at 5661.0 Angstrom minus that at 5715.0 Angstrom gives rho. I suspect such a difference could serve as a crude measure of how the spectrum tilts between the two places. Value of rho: -1.10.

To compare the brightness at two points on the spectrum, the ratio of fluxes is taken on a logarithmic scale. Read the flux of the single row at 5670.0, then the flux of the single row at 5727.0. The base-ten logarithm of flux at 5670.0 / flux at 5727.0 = -0.012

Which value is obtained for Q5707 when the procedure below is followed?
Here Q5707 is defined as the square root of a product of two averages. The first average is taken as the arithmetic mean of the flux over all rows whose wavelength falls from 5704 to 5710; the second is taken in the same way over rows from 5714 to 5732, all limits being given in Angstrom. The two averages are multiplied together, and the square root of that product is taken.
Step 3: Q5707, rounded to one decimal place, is 18.5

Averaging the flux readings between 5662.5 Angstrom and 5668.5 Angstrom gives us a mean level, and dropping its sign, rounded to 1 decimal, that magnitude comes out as 18.5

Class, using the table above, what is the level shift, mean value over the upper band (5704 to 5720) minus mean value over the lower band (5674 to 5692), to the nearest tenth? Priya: 0.1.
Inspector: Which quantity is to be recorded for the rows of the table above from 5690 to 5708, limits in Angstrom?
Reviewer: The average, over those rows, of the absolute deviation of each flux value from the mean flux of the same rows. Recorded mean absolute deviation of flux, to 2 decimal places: 0.29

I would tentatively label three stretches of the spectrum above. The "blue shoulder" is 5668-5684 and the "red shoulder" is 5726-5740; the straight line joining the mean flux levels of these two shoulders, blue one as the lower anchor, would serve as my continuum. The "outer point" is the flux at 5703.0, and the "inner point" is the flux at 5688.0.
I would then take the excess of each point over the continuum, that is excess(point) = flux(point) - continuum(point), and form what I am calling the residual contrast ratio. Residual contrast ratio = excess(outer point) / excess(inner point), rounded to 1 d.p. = 0.5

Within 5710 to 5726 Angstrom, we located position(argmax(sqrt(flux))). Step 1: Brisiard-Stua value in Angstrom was 5715.0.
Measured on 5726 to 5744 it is 5727.0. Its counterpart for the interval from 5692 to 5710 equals 5700.0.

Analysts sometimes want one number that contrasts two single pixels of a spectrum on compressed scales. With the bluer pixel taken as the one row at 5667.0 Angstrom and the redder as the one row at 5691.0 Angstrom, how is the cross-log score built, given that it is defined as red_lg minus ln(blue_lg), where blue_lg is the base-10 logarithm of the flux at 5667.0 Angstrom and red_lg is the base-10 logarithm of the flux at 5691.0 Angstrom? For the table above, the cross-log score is 1.04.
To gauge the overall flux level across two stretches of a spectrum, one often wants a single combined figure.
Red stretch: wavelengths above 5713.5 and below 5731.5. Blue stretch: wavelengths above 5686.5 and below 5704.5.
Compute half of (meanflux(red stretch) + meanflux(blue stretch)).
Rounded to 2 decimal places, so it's 18.68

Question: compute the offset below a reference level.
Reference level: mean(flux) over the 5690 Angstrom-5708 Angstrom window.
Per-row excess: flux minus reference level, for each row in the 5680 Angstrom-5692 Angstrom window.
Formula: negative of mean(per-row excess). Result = -0.12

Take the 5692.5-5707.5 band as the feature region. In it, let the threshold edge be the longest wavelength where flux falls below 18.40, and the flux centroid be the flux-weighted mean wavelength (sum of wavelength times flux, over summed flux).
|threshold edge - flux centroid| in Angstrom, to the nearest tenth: 3.1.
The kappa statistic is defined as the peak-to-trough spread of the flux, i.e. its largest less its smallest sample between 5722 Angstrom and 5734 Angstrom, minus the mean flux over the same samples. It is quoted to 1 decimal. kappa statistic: -18.2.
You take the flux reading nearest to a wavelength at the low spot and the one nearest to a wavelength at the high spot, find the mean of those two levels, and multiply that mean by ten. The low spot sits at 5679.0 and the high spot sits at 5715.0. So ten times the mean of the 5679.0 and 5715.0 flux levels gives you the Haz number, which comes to 186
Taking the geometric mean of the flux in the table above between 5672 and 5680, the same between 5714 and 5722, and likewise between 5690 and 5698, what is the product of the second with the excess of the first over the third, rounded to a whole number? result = 4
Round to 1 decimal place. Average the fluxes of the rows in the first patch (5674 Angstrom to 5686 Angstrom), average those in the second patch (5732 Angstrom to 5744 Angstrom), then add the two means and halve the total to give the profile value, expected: 18.4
